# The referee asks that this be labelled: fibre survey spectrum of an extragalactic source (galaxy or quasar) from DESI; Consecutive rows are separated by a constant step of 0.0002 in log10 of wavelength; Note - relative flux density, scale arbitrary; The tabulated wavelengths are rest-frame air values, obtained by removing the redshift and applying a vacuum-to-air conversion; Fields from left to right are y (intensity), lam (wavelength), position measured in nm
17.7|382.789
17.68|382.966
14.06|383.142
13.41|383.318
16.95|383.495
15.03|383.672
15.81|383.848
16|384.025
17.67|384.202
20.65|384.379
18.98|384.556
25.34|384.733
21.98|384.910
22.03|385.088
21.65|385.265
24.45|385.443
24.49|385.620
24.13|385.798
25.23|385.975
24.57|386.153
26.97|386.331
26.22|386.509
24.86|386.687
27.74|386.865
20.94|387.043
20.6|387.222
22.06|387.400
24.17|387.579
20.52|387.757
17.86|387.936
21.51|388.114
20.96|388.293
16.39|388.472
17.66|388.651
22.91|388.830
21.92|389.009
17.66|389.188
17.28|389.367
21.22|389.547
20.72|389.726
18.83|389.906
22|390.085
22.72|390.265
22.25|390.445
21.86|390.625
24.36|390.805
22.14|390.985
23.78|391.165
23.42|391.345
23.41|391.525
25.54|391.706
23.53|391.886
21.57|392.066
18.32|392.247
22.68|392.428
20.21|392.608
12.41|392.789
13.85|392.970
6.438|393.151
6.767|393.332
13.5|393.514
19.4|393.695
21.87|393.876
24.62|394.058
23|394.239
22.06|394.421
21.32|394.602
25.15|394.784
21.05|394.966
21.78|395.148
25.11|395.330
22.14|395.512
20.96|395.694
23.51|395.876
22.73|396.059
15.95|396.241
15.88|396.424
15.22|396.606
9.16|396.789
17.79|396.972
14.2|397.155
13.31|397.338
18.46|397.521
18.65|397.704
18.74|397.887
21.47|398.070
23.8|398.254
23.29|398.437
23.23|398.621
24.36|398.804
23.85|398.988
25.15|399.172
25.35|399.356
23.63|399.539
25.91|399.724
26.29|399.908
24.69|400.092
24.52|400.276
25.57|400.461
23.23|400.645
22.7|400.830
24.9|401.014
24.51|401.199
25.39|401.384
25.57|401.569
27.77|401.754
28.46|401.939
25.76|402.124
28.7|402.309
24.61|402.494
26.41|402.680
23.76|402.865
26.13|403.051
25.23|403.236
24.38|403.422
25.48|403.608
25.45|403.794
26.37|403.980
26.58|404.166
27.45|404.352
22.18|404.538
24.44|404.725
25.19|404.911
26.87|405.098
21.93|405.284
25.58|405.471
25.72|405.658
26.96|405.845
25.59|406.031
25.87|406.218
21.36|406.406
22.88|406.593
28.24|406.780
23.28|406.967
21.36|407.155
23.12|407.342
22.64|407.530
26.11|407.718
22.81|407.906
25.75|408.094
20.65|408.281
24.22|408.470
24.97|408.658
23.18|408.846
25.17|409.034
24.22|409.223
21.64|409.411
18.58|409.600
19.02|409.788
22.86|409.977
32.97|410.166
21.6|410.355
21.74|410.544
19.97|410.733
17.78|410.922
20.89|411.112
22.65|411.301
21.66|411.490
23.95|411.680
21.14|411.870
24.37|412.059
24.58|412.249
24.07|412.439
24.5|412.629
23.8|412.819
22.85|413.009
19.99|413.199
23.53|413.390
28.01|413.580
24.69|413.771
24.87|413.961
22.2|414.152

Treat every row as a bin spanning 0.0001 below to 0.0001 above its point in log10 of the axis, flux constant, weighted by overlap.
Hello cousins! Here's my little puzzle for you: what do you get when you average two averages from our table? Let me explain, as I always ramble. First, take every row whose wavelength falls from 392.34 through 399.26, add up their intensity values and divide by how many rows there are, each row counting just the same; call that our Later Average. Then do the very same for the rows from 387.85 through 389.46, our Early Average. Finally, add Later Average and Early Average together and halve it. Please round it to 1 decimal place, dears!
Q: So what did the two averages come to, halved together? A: 19.3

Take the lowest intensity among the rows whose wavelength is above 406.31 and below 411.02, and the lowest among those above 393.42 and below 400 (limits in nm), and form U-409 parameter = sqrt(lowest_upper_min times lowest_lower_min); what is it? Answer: 13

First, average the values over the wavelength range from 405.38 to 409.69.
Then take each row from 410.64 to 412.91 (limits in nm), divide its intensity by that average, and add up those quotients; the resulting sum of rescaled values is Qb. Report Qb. 11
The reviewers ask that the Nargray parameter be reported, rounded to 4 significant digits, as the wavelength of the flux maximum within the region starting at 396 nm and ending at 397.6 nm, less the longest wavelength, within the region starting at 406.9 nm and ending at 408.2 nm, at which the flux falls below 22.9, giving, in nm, -11.85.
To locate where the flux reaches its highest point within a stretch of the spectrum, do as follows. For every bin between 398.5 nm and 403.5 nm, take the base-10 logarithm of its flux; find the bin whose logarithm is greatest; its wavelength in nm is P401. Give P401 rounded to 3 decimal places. 402.309 nm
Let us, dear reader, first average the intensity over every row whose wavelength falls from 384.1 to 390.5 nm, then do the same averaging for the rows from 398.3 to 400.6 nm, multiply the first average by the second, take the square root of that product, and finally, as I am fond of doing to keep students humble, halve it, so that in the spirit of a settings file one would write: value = 11.6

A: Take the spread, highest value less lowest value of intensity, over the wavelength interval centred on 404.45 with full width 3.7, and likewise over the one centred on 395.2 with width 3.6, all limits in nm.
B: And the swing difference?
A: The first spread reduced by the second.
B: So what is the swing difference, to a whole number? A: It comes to -10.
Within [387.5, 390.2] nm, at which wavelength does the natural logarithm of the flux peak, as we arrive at 387.579 nm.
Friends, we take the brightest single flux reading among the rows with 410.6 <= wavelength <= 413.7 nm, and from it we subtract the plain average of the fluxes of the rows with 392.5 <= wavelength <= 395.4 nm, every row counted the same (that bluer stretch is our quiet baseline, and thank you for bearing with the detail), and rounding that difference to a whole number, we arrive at 9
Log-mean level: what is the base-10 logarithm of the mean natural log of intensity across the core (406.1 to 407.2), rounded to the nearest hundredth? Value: 0.50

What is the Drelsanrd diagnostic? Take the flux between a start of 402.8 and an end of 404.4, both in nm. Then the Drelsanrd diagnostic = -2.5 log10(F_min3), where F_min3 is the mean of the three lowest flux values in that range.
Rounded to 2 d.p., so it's -3.47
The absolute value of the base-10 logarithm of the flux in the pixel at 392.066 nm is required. 1.334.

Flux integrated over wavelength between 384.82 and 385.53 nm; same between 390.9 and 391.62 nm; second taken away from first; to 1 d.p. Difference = -0.7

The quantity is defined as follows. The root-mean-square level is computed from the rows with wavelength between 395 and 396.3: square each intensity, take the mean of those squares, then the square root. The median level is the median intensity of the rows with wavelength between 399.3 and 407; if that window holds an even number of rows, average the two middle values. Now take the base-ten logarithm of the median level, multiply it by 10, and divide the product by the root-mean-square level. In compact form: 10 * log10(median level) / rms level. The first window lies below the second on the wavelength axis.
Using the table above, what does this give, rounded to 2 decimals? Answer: 0.64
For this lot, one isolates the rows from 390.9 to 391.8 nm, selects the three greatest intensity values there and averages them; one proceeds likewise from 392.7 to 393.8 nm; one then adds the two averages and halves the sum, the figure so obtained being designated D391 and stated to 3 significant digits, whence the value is 19.9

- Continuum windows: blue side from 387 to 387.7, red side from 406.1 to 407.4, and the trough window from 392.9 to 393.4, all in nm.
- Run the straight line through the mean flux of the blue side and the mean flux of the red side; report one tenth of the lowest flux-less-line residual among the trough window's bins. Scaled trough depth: -1.6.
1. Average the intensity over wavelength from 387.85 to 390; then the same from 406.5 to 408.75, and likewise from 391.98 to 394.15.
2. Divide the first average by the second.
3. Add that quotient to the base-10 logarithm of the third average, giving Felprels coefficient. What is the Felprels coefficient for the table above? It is 2.05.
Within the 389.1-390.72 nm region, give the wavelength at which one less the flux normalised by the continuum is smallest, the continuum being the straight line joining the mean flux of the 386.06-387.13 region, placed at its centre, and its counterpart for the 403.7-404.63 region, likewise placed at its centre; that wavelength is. 390.265 nm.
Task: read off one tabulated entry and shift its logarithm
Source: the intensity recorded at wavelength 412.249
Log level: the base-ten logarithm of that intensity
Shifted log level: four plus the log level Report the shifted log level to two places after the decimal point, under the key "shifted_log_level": 5.39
